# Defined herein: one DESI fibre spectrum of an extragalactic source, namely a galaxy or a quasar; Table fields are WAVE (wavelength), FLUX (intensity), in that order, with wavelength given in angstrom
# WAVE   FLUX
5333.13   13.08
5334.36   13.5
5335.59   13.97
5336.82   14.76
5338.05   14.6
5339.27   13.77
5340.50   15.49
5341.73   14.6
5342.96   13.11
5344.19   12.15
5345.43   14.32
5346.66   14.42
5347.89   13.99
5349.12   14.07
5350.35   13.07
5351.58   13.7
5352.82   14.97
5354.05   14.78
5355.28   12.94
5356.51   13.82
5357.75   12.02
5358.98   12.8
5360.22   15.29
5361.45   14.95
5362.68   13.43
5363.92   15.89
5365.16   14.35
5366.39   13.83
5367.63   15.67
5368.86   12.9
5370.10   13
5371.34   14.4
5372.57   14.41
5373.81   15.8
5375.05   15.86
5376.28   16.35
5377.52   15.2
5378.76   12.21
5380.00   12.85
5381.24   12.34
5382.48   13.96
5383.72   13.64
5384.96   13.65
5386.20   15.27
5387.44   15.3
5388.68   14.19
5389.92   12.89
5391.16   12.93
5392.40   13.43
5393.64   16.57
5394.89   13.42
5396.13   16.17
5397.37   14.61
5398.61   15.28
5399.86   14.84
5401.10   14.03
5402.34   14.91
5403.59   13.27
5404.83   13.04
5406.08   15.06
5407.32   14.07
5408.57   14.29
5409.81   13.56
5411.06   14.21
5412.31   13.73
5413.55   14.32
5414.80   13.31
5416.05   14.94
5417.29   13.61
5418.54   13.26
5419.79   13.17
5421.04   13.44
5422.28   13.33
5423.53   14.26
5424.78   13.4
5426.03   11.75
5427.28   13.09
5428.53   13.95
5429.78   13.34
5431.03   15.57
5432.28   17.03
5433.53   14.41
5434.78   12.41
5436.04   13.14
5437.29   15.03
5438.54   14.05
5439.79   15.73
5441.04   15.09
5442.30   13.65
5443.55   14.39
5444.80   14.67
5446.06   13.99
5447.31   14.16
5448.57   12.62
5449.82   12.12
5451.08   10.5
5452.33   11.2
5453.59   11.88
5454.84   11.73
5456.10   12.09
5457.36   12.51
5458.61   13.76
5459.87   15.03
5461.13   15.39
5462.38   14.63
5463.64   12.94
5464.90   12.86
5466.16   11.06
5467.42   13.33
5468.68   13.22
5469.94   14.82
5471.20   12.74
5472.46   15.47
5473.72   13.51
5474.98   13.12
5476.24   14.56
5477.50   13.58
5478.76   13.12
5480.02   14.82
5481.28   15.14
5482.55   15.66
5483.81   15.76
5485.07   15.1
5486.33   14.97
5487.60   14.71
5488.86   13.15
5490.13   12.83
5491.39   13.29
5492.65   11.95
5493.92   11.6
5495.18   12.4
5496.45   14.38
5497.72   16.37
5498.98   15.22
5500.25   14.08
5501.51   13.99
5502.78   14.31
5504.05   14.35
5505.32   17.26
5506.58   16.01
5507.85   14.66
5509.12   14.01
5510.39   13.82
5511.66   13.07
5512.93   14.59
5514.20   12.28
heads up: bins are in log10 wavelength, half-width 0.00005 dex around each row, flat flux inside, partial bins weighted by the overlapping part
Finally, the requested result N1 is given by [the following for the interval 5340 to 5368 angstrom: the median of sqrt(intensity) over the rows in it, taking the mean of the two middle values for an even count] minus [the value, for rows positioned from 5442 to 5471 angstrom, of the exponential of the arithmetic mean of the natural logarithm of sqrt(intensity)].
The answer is 0.13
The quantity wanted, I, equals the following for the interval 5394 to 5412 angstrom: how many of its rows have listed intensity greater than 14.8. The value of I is 5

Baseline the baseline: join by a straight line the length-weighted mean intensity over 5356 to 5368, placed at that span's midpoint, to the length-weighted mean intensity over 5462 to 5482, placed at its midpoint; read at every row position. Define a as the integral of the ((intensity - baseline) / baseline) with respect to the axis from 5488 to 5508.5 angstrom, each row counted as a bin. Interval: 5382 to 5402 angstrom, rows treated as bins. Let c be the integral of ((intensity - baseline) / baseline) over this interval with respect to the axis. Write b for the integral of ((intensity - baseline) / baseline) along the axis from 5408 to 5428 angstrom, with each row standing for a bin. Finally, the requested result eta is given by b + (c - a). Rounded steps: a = 0.86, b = -0.5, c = 0.5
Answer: -0.8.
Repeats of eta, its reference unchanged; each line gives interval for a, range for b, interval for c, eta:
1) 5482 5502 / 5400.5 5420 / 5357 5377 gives -0.3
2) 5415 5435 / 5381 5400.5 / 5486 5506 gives 1.2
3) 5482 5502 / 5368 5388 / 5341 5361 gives -1.2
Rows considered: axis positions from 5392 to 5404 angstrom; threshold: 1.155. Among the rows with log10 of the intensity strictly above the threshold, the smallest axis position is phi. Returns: 5393.64 angstrom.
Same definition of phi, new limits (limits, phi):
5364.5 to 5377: 5365.16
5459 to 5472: 5459.87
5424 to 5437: 5431.03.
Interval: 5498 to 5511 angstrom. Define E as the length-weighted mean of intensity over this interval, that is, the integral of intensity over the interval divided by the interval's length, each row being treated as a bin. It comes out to 14.8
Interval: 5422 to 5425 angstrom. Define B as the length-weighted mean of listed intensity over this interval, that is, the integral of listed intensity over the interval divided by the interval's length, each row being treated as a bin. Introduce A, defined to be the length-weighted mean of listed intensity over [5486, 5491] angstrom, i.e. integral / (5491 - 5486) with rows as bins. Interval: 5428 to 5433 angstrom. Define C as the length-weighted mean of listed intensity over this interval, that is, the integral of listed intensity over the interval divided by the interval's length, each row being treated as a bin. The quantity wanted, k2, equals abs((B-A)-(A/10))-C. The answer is -13.5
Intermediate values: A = 13.8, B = 13.7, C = 15.0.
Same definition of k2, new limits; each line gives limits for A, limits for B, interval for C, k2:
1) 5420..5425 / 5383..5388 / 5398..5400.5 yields -14.5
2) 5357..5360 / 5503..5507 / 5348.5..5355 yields -12.4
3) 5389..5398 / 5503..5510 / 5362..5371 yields -13.6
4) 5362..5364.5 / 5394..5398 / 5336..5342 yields -13.4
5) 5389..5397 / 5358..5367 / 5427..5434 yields -13.2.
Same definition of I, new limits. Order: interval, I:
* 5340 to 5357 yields 2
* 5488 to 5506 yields 3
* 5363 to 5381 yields 6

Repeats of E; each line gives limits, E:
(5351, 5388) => 14.2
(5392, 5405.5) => 14.5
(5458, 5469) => 13.6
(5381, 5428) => 14.0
